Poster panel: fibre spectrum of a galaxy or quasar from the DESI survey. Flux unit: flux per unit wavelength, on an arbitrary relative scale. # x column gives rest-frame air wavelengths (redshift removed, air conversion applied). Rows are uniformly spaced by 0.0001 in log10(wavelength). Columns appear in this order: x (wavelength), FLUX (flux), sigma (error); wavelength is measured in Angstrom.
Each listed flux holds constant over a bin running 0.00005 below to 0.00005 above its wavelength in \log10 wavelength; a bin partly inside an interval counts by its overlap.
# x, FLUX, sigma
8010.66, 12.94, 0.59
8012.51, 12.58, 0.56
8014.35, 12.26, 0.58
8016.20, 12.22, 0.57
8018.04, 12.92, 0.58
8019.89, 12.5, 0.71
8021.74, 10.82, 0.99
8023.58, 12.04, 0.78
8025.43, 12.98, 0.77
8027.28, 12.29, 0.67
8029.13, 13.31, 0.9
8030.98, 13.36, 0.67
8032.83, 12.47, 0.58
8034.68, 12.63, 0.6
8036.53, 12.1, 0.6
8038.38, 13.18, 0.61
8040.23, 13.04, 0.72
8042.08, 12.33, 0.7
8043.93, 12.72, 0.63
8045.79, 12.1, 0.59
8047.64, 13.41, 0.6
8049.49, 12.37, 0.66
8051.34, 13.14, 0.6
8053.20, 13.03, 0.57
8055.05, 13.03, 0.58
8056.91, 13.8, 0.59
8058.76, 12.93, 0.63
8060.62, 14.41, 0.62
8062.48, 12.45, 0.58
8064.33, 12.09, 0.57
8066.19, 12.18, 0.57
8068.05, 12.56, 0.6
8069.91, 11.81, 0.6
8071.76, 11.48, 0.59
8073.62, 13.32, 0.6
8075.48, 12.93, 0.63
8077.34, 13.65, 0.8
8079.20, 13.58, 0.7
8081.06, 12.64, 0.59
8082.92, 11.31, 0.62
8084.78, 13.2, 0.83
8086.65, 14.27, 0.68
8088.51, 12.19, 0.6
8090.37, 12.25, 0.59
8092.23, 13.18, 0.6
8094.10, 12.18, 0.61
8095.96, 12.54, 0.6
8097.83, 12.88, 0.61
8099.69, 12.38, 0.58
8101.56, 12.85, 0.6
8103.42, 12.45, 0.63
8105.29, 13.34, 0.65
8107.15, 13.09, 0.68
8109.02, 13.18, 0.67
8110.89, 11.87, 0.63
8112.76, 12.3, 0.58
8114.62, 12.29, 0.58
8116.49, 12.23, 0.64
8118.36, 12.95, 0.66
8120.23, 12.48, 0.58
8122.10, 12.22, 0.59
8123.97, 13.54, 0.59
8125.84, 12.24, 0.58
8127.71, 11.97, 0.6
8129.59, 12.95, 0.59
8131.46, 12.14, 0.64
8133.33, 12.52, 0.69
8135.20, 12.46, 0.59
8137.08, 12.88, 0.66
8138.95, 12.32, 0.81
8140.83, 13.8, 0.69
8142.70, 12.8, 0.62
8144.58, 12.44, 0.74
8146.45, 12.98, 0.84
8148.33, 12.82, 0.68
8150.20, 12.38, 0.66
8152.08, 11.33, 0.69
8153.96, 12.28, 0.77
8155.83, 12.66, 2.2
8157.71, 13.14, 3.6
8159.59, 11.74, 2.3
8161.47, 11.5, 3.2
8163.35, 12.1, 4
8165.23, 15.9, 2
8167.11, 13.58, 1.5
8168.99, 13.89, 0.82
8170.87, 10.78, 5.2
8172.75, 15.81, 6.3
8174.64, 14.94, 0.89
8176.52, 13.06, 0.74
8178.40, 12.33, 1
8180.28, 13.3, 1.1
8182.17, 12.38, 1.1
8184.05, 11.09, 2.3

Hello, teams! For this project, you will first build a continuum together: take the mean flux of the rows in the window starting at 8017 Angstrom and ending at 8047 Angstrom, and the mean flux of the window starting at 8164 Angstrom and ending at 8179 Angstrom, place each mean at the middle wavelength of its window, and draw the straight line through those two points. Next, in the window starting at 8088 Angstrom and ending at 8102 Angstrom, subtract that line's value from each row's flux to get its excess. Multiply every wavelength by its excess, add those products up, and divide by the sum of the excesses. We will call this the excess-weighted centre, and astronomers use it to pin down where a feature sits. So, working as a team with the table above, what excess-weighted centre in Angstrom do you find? 8094.3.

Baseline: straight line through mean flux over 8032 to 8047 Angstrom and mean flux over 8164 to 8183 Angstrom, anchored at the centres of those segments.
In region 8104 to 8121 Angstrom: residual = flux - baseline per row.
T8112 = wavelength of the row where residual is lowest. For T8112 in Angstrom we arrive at 8110.89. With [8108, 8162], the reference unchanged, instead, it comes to 8152.08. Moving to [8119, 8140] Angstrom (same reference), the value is 8127.71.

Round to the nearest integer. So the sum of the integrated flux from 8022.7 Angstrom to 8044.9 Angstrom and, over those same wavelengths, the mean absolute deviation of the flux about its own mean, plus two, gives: 284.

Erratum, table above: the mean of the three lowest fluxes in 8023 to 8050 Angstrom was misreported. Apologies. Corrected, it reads 12.08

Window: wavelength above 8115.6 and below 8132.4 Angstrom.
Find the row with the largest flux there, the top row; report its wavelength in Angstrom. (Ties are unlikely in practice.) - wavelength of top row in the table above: 8123.97 Angstrom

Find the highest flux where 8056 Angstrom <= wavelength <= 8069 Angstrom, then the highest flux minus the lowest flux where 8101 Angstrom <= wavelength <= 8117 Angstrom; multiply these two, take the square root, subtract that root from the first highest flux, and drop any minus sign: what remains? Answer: 9.8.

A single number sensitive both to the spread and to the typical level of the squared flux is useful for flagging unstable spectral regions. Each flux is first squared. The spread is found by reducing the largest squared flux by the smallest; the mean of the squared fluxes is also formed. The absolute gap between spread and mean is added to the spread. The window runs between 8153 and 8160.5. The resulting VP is 155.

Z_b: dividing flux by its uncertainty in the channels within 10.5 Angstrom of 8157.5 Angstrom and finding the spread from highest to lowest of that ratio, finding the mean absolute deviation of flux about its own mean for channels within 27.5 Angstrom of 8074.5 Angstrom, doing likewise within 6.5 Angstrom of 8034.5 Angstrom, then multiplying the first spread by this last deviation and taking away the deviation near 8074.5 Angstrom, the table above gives 5.8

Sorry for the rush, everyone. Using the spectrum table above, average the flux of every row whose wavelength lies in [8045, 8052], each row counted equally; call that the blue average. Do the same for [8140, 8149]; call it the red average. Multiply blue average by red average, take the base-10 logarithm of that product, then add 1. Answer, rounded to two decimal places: 3.22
